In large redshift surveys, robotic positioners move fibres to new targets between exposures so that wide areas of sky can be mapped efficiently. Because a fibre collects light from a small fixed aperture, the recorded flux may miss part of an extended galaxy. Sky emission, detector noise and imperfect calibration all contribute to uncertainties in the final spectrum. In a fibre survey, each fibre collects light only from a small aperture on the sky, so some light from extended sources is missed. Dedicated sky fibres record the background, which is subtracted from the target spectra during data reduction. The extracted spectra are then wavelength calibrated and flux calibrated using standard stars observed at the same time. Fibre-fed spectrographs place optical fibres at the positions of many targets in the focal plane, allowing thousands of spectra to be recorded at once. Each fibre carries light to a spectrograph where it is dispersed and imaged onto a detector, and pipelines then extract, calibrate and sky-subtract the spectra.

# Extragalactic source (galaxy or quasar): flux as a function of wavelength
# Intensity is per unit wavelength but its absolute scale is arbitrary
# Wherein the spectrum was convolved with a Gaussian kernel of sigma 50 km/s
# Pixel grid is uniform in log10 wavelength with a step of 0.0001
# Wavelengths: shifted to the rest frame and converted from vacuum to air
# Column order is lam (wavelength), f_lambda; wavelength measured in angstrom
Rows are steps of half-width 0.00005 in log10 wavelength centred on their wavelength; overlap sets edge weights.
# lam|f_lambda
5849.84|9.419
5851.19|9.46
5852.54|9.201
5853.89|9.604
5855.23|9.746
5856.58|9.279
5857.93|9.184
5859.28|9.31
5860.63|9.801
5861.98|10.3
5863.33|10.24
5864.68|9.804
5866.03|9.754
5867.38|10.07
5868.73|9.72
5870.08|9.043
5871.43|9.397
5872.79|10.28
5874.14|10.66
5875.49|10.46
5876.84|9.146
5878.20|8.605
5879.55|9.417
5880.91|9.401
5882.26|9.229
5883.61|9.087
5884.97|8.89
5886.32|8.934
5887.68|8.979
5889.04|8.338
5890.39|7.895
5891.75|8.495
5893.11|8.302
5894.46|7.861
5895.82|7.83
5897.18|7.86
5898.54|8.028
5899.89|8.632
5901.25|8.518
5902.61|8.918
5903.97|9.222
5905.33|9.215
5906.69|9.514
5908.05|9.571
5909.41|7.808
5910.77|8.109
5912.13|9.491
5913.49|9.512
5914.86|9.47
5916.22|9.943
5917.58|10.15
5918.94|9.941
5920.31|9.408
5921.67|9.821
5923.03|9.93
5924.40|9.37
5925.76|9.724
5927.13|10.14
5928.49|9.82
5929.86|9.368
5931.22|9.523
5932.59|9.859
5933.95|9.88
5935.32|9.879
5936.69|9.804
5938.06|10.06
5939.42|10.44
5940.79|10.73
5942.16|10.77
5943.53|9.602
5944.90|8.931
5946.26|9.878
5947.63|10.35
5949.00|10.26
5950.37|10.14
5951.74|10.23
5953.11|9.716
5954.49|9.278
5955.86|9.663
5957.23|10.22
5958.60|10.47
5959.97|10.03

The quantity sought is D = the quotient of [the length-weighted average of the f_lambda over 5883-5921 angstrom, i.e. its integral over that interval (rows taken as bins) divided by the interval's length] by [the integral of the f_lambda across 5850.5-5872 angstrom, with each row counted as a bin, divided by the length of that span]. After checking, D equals 0.92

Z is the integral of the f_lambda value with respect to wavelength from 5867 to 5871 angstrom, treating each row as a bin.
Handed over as 38.3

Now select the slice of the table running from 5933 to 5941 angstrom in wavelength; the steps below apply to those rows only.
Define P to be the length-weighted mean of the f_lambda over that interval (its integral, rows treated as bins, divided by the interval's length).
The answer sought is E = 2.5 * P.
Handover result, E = 25.2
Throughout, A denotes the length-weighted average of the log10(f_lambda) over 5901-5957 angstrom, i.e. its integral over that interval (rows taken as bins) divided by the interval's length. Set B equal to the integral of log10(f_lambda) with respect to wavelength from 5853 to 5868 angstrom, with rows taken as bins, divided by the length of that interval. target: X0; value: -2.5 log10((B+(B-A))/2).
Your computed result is 0.76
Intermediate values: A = 0.985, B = 0.99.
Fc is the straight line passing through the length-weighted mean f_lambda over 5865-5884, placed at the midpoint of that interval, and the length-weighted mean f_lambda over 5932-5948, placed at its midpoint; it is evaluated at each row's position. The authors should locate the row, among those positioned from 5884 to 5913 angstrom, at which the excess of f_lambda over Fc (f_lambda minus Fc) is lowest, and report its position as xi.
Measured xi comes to 5909.41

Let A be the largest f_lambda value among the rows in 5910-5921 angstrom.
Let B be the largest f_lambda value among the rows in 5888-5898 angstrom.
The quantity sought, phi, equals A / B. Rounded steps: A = 10.15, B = 8.495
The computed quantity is 1.19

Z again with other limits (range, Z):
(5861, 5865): 40.5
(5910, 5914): 36.0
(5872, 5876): 41.7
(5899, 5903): 34.6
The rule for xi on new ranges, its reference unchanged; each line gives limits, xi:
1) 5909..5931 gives 5909.41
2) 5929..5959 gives 5944.90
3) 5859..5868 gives 5859.28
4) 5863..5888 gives 5878.20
